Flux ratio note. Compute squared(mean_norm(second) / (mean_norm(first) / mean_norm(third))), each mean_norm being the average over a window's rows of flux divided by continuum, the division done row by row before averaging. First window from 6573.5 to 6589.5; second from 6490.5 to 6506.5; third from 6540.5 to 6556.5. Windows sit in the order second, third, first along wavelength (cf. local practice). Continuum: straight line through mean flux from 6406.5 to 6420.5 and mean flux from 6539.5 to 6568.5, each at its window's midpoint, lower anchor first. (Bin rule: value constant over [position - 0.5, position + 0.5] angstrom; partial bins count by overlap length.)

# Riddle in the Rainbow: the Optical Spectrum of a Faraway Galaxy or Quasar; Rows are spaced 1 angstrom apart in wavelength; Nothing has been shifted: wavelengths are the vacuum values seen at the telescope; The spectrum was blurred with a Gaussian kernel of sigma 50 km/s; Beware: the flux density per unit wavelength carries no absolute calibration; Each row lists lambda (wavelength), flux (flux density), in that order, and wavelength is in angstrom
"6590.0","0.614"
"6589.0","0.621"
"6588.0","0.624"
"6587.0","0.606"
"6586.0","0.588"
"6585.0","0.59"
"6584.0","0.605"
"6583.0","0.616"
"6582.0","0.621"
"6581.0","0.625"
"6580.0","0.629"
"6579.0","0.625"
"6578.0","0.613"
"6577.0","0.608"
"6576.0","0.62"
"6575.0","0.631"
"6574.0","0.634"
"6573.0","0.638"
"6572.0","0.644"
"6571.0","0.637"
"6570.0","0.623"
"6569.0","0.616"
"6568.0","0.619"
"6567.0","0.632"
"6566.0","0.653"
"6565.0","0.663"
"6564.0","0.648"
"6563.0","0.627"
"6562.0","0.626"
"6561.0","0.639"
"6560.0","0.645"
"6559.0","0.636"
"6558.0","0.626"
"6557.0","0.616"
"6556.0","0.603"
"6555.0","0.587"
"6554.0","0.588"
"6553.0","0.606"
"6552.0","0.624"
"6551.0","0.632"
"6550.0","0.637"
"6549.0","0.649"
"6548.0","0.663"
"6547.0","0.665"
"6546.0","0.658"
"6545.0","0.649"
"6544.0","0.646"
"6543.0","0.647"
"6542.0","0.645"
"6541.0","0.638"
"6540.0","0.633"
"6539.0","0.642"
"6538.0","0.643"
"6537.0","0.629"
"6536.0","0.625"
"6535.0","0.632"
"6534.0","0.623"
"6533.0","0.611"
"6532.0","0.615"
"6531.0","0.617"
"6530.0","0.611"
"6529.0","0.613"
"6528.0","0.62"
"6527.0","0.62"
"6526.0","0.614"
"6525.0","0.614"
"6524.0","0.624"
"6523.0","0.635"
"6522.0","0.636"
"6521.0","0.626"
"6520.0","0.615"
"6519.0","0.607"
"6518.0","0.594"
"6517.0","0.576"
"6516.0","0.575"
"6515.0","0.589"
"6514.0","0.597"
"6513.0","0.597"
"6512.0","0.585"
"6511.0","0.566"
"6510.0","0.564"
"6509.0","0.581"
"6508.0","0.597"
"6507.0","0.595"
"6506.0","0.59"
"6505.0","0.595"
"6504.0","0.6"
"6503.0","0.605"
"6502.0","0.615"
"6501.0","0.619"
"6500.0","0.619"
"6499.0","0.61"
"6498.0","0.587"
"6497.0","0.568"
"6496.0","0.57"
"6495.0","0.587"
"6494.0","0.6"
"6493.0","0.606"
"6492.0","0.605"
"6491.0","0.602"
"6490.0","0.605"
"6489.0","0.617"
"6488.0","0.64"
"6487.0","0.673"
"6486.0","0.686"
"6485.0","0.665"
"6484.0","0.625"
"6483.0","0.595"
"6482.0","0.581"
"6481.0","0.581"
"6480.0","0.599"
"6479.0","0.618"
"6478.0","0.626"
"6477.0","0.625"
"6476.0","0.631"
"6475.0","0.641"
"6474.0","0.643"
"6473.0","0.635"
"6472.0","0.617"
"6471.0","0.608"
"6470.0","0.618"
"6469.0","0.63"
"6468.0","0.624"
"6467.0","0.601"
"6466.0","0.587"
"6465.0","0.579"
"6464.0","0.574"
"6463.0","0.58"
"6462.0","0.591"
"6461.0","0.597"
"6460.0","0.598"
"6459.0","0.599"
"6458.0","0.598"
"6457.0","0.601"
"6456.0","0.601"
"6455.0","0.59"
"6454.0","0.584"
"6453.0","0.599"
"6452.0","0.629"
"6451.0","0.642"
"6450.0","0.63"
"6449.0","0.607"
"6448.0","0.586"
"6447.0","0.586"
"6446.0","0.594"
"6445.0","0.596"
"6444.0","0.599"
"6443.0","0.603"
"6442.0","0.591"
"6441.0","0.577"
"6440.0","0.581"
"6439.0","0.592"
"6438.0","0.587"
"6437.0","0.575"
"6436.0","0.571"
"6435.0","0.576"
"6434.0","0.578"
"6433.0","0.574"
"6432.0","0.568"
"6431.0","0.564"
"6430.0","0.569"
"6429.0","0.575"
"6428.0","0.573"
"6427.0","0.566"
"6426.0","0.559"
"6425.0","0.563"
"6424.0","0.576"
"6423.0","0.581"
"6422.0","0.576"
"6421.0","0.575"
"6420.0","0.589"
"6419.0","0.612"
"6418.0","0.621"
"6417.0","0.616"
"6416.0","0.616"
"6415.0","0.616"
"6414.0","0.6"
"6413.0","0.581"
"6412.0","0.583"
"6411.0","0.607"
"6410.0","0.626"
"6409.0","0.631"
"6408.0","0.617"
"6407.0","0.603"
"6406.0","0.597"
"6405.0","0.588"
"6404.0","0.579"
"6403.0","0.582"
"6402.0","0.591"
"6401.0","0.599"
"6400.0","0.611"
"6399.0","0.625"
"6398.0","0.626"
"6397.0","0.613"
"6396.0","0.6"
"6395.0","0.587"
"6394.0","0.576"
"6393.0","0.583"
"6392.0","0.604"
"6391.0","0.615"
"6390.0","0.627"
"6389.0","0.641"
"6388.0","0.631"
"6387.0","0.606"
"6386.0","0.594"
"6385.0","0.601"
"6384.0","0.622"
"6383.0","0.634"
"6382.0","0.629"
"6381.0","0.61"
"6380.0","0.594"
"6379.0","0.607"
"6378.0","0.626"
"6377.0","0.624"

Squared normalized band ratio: 0.99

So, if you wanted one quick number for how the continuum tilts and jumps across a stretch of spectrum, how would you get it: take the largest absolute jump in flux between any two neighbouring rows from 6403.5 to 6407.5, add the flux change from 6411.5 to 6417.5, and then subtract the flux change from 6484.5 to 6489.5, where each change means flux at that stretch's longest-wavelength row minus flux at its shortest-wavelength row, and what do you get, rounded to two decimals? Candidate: 0.09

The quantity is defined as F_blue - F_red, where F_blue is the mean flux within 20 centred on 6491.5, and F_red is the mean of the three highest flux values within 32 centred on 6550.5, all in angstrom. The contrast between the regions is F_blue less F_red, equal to -0.051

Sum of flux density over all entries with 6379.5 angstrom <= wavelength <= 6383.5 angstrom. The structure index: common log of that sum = 0.39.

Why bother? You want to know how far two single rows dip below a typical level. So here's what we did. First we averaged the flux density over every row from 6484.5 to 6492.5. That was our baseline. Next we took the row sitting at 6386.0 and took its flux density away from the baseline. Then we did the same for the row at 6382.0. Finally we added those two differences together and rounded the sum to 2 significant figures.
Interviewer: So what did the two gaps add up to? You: 0.050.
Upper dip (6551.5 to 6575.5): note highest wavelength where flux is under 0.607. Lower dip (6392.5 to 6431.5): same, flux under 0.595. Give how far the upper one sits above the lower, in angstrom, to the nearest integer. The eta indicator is 125 angstrom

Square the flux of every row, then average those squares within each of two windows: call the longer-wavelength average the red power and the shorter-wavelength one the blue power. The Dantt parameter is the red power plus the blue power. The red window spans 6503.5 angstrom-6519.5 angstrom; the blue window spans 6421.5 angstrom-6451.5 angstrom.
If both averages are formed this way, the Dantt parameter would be 0.687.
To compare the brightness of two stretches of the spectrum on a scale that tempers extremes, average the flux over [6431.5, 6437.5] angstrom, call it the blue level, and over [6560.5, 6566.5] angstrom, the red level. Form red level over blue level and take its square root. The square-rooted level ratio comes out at 1.06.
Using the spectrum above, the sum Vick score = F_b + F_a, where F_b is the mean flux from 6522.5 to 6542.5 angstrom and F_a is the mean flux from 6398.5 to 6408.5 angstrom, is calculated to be 1.22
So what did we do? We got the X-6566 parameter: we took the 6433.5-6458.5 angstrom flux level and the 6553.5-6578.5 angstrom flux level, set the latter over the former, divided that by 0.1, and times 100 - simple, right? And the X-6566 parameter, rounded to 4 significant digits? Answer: 1054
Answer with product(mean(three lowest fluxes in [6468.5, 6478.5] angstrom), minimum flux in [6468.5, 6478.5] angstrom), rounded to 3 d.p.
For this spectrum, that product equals 0.374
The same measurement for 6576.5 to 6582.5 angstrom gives 0.373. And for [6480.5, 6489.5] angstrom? 0.340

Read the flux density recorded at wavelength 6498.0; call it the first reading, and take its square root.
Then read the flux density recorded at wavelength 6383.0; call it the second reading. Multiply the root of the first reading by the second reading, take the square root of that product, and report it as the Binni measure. 0.70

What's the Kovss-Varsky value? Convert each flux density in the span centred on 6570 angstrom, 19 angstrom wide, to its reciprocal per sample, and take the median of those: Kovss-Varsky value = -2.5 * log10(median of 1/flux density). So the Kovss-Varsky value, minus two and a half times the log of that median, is -0.500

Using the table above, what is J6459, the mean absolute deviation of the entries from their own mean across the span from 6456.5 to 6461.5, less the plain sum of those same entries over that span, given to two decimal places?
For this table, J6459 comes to -2.99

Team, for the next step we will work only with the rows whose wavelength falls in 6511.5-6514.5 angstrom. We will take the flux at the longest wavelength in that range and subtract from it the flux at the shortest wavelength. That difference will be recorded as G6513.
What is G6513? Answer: 0.01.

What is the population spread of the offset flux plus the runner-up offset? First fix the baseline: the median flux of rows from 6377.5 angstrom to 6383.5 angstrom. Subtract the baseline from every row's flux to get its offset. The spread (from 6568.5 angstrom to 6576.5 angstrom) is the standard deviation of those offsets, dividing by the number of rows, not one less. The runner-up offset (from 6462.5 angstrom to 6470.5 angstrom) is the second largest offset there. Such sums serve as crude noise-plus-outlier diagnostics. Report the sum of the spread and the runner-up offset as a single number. 0.015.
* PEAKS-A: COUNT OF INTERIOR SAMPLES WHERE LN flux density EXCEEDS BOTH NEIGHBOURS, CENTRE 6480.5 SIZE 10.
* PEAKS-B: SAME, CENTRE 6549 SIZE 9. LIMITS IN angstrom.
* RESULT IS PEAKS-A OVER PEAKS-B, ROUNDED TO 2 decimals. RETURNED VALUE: 1.00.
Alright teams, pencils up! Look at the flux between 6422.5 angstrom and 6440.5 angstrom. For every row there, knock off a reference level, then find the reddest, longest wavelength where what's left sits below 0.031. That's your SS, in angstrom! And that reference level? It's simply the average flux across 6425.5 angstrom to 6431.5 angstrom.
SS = 6440.0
